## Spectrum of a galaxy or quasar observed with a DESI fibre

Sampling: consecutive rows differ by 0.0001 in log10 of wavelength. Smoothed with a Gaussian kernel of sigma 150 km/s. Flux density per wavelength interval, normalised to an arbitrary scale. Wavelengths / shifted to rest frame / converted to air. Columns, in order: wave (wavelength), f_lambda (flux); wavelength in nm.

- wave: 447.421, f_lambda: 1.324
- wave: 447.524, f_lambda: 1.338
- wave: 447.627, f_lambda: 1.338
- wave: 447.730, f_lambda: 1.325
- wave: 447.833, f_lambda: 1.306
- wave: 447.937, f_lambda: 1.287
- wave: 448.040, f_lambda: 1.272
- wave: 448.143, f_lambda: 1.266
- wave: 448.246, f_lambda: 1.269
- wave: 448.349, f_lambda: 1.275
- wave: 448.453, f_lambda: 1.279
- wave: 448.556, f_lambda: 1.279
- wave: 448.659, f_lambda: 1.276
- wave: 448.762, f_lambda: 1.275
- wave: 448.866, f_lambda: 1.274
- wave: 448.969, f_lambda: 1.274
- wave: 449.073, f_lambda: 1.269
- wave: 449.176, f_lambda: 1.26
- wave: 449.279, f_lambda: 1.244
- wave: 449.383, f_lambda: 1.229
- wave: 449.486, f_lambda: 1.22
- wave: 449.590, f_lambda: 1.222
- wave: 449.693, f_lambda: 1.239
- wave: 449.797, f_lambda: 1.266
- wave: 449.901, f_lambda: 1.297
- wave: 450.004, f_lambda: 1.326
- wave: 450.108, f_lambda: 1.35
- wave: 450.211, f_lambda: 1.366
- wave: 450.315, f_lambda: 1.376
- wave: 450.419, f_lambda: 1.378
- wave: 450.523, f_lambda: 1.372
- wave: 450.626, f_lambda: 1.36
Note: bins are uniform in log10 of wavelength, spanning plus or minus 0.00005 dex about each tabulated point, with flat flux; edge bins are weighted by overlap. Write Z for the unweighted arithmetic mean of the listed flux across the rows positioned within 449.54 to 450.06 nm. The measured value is 1.27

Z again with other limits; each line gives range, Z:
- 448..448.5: 1.27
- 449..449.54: 1.24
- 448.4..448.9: 1.28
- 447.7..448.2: 1.29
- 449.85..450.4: 1.34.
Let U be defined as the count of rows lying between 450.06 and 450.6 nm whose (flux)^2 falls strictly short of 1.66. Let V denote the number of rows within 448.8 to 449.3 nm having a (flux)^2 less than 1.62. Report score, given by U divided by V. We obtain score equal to 0.0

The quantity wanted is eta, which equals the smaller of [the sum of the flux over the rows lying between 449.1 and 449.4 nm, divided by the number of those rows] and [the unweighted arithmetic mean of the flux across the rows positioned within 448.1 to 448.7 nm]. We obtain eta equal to 1.244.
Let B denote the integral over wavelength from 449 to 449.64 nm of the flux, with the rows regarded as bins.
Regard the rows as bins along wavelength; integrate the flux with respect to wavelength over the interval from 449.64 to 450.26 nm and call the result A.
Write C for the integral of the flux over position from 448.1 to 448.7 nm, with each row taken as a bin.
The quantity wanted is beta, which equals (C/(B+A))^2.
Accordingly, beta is 0.227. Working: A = 0.811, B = 0.794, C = 0.765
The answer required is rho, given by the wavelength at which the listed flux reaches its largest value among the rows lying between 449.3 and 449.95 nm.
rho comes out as 449.901 nm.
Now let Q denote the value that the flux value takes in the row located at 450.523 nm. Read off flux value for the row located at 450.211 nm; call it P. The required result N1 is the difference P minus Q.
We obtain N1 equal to -0.01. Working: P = 1.366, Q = 1.372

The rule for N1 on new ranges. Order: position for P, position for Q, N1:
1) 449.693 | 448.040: -0.03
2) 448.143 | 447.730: -0.06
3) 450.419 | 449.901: 0.08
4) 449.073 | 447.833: -0.04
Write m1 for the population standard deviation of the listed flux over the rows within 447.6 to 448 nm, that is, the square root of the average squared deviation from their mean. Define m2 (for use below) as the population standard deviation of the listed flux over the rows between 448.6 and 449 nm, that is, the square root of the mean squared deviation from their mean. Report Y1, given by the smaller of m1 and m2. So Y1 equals 0.001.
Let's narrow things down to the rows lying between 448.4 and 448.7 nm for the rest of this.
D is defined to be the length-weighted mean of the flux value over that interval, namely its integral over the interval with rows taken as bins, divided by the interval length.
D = 1.28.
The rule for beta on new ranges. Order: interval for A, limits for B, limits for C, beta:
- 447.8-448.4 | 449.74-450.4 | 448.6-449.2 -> 0.215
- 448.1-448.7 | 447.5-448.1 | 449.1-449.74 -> 0.262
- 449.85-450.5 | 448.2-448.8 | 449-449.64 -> 0.234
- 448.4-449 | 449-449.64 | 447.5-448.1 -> 0.253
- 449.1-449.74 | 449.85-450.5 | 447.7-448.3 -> 0.213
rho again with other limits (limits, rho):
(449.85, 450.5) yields 450.419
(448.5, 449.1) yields 448.556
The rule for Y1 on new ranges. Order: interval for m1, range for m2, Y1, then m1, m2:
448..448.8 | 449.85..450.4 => 0.004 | 0.004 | 0.029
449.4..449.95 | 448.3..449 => 0.002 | 0.029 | 0.002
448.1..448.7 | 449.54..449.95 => 0.005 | 0.005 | 0.028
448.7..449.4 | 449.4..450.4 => 0.017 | 0.017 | 0.058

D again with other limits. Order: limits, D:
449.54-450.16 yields 1.28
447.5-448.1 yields 1.31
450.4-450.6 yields 1.38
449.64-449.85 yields 1.25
